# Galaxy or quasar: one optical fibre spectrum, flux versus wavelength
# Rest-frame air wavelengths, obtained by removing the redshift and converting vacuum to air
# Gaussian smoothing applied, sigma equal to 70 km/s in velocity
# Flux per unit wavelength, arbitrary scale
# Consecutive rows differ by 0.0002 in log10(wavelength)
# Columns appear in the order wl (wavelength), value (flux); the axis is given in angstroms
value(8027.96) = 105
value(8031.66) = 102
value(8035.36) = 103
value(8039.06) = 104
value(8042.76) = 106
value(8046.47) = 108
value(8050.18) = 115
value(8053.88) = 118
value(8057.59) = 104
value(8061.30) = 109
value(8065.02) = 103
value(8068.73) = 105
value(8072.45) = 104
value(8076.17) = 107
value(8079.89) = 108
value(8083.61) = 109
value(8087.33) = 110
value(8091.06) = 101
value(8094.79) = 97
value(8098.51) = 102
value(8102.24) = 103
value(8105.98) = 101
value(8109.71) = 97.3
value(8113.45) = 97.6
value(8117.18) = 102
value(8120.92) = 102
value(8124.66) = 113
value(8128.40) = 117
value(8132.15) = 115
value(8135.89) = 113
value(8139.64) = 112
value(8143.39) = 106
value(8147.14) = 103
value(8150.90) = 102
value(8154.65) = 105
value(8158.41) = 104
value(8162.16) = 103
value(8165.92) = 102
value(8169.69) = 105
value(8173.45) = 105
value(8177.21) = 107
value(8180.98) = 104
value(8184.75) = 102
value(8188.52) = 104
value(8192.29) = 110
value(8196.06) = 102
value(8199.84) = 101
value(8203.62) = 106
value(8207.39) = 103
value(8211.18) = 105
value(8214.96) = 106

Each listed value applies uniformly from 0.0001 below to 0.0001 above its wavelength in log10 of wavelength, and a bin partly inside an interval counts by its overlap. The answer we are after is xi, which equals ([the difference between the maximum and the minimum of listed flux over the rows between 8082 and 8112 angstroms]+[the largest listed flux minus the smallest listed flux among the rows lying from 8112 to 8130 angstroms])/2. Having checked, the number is 16.2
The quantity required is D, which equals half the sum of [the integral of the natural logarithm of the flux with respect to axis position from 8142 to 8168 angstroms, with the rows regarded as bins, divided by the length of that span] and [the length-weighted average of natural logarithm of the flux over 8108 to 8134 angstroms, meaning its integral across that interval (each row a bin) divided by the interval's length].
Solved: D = 4.65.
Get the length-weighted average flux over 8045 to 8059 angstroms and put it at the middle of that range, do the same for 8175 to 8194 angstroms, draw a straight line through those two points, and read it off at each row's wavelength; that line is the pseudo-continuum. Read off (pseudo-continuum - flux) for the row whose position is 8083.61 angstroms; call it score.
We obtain 1.1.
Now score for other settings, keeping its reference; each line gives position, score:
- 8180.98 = 1.5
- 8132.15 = -7.2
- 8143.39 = 1.3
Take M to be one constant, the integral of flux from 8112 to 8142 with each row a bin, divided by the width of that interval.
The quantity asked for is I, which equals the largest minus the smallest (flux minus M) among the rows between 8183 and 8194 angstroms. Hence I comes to 8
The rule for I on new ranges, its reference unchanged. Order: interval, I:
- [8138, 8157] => 10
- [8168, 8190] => 5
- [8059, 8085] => 6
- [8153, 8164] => 2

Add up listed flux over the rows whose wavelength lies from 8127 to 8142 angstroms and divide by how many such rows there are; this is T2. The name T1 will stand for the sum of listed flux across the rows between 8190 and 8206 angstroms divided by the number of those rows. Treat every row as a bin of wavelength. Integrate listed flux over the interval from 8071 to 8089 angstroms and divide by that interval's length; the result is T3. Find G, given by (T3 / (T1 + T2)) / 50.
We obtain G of 0.0098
